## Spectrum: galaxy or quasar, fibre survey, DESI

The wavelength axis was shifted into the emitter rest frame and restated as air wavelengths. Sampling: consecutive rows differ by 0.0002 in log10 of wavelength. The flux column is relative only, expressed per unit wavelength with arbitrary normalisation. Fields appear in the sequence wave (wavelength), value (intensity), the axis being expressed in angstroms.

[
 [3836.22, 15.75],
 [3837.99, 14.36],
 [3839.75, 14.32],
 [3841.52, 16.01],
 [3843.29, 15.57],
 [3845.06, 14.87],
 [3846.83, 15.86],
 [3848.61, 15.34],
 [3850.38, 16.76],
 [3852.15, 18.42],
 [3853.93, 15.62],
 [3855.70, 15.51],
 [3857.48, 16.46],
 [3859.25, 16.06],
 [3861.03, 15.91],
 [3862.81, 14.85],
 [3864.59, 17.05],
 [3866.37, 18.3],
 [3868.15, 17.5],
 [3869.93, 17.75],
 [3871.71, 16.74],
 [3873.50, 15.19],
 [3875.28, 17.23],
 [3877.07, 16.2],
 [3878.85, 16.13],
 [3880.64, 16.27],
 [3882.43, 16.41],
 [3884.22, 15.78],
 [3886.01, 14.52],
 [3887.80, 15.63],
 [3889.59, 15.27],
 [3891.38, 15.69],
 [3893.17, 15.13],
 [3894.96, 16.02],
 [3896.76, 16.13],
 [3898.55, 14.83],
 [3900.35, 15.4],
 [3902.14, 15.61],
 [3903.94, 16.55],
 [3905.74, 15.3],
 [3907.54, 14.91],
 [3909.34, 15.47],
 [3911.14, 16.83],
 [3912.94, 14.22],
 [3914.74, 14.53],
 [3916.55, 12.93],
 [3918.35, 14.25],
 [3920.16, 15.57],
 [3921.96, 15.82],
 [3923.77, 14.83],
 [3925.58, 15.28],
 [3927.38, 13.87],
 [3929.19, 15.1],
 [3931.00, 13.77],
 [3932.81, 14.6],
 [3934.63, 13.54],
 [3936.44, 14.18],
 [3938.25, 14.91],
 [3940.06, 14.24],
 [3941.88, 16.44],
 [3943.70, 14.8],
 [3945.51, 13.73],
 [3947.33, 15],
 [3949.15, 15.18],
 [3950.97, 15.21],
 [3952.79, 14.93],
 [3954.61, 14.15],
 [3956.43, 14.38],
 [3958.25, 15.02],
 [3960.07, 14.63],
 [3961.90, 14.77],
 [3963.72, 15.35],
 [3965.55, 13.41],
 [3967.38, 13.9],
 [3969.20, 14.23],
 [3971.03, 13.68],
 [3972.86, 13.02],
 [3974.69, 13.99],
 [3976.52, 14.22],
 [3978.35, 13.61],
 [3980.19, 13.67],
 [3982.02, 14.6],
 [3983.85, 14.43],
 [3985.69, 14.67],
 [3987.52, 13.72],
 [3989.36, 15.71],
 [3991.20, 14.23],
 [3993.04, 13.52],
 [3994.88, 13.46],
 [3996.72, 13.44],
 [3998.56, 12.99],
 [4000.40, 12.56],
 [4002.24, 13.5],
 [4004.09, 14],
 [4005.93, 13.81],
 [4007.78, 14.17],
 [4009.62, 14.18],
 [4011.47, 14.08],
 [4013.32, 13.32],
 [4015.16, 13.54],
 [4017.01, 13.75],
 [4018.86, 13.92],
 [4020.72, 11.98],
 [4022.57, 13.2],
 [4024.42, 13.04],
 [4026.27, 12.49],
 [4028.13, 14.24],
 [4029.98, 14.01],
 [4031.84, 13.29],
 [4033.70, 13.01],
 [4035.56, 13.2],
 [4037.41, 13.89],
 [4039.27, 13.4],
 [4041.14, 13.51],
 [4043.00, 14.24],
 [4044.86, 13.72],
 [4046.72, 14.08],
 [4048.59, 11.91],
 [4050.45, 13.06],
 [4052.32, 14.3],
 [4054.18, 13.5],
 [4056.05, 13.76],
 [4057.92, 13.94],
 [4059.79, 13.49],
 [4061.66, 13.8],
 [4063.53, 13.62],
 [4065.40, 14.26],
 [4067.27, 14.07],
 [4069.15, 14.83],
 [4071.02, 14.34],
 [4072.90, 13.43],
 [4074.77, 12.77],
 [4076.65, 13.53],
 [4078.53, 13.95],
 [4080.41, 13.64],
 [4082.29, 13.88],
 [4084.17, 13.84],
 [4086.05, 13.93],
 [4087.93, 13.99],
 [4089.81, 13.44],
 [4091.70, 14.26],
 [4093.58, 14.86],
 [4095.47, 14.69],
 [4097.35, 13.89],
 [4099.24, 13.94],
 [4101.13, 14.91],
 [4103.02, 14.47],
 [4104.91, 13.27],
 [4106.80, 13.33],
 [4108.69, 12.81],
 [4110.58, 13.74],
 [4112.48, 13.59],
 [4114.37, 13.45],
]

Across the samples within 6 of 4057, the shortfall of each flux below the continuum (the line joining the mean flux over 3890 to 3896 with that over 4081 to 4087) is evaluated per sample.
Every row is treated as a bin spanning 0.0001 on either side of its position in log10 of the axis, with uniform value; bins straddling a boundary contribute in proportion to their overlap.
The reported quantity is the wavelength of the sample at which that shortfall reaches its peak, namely 4054.18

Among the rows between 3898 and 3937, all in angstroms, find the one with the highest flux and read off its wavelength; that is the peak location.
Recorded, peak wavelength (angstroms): 3911.14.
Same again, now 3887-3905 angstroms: 3903.94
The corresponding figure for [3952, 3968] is 3963.72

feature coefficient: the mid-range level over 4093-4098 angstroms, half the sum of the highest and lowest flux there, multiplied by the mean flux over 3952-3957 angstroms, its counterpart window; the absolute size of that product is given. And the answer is 208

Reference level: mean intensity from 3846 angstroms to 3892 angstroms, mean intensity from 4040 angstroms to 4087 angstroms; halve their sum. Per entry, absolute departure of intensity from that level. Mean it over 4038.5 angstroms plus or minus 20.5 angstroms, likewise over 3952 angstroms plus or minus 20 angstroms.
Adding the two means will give 2.2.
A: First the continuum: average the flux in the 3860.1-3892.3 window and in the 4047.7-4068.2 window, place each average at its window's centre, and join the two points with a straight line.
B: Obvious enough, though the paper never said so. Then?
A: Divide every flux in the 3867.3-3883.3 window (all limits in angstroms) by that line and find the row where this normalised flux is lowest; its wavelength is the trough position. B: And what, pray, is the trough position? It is 3873.50 angstroms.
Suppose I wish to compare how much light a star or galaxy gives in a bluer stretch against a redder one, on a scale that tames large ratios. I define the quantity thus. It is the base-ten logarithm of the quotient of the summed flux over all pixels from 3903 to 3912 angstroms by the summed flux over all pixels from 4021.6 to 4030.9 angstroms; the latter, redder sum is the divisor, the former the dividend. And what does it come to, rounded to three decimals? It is 0.072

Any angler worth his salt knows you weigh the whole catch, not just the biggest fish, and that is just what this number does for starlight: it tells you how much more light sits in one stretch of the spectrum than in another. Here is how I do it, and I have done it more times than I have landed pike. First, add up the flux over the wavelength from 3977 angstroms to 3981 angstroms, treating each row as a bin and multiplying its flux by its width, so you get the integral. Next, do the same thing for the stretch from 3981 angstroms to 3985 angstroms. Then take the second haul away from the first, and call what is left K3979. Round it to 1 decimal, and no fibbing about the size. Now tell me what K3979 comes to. -3.3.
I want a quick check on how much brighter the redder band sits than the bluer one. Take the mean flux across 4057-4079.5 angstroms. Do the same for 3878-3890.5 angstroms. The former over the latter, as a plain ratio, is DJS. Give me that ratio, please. 0.88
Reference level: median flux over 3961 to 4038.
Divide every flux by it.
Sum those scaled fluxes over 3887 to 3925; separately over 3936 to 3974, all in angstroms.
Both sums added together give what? 45.6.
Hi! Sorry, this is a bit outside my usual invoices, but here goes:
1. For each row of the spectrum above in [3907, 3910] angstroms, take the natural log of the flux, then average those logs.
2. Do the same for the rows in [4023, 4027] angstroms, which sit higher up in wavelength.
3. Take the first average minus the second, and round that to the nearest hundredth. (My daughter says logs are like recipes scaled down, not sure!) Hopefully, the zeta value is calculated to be 0.17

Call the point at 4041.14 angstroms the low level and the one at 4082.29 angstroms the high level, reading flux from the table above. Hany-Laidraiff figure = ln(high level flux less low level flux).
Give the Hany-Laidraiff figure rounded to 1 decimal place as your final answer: -1.0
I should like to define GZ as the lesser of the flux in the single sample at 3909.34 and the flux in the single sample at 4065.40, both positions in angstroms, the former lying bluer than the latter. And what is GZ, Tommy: 14.3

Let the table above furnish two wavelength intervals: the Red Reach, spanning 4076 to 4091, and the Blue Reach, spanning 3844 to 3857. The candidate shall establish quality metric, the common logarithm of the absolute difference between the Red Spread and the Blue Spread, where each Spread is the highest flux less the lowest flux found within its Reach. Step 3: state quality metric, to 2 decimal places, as 0.48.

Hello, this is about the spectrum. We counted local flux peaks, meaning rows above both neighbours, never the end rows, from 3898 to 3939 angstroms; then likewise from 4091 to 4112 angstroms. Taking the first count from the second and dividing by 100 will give -0.040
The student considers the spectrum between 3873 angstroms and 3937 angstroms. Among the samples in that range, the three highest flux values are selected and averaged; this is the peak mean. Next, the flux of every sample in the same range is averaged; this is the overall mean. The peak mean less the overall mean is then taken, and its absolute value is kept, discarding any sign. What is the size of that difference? 1.6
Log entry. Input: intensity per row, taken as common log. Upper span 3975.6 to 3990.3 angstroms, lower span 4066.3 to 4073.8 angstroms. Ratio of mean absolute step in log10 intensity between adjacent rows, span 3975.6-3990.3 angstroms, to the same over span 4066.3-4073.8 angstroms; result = 0.97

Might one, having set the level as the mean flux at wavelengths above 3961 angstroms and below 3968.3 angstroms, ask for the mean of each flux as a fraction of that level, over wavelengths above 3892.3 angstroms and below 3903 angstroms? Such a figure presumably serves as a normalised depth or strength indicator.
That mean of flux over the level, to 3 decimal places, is 1.081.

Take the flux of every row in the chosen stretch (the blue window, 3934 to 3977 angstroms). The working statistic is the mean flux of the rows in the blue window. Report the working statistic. 14.5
